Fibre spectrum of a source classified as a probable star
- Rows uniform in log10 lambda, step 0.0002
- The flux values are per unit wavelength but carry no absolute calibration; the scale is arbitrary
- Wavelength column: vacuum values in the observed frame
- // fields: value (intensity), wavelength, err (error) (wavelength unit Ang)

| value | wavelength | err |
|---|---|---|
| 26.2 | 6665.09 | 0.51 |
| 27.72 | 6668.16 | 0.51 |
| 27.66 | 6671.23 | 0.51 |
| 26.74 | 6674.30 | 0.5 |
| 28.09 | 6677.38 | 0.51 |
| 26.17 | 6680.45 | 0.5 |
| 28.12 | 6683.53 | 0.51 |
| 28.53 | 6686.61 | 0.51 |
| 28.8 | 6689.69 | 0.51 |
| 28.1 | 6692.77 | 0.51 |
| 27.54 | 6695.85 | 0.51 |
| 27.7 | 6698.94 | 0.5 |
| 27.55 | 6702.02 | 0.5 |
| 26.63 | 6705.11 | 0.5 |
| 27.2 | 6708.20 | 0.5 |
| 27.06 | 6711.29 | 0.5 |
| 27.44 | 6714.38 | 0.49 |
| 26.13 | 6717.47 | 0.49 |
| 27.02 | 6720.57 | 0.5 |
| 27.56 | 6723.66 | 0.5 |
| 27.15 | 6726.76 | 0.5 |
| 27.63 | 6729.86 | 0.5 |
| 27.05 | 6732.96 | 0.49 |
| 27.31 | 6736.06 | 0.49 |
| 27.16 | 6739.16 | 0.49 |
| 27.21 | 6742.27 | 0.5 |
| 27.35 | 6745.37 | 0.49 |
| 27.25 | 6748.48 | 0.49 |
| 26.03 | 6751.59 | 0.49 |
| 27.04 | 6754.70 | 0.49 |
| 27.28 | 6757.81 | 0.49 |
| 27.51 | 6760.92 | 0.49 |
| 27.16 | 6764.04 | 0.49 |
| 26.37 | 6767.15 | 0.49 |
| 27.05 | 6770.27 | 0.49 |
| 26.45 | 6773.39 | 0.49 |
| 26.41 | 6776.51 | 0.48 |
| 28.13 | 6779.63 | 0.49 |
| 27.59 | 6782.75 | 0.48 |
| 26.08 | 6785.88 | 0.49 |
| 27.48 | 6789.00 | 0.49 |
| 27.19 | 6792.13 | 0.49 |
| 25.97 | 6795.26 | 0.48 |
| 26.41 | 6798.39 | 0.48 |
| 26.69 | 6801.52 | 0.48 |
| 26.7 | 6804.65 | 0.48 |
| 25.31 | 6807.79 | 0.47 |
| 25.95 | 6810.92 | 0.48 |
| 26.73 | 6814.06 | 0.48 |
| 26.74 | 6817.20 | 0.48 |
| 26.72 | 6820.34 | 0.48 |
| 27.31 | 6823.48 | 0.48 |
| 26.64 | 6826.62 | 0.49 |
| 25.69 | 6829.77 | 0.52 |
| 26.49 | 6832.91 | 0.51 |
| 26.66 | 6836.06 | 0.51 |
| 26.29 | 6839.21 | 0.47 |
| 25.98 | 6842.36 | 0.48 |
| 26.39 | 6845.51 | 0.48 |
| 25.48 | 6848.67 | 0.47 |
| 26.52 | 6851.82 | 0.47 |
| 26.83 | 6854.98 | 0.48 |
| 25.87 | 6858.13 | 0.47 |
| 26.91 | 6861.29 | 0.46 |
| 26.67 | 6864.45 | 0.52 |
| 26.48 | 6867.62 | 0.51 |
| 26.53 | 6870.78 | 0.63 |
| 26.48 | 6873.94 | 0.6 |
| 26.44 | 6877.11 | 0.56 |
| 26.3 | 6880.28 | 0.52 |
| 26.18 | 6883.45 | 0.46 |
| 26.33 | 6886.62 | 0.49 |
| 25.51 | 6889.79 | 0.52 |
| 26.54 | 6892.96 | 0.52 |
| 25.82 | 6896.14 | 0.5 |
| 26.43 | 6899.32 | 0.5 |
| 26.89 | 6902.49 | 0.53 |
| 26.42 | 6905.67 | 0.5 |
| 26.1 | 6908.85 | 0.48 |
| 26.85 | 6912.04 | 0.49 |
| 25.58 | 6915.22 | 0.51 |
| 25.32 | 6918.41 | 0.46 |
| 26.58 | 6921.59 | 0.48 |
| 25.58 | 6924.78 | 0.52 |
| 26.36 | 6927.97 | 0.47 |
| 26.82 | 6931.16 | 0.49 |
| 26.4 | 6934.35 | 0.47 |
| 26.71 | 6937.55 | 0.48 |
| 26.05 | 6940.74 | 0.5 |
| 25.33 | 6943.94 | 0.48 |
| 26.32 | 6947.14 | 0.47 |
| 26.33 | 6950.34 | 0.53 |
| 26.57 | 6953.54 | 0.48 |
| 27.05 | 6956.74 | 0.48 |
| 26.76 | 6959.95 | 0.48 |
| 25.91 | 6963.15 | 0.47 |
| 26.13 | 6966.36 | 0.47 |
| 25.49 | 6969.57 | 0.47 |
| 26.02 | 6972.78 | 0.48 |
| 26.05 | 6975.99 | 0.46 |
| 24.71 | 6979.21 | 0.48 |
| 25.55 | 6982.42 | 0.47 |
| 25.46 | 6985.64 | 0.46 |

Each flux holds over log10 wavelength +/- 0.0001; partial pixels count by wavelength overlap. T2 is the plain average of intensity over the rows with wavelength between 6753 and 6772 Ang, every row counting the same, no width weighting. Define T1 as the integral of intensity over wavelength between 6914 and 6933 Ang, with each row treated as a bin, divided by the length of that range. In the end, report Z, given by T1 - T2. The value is -1.0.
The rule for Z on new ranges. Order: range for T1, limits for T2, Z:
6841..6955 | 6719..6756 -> -0.9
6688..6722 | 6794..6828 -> 0.9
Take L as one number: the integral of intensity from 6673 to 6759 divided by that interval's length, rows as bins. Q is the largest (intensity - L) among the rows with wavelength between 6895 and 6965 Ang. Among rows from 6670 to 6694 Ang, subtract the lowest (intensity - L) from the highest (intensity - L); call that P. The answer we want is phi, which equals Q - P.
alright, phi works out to -2.90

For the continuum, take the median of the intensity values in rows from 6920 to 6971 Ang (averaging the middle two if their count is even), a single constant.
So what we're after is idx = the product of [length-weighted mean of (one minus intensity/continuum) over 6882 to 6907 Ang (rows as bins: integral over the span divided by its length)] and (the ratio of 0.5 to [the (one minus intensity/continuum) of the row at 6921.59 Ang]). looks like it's -0.2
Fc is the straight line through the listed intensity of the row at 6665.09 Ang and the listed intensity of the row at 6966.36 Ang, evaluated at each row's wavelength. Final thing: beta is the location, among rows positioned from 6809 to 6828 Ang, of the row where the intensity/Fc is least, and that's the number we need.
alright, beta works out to 6810.92 Ang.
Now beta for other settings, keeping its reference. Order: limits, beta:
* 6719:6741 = 6720.57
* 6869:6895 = 6889.79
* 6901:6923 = 6918.41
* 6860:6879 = 6877.11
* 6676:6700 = 6680.45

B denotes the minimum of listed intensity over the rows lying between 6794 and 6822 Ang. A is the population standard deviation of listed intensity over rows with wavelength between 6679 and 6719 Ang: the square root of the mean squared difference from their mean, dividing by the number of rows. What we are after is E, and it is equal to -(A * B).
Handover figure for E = -20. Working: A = 0.8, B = 25.31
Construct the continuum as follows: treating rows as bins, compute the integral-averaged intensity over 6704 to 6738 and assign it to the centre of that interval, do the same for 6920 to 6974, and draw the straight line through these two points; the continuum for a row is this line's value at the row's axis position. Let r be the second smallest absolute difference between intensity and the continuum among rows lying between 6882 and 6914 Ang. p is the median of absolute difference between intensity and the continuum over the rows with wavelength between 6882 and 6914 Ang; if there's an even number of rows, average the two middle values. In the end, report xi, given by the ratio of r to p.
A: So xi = 0.04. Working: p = 0.31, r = 0.012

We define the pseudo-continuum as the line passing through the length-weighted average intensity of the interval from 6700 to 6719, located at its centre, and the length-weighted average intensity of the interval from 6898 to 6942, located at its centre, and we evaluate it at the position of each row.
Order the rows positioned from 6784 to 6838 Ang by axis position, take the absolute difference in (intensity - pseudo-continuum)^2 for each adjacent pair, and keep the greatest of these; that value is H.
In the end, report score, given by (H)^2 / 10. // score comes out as 0.36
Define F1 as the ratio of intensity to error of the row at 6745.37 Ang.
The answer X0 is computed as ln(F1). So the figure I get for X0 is 4.02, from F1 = 56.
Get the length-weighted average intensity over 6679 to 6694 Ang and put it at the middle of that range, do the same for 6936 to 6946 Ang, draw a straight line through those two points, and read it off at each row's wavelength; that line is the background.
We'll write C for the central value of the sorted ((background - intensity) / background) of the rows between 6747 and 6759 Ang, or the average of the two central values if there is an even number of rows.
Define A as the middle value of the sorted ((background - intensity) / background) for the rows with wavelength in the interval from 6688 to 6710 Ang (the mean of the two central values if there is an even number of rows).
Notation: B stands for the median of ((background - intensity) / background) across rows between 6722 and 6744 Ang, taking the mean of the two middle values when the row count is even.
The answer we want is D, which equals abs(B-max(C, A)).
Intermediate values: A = 0.0101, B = 0.012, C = 0.011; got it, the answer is 0.000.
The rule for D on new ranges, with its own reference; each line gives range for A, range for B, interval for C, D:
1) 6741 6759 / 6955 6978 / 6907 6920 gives 0.026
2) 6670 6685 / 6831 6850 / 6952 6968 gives 0.002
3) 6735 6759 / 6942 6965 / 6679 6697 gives 0.024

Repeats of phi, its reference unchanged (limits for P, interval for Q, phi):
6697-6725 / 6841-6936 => -1.98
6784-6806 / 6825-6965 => -1.78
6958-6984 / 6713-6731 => -1.74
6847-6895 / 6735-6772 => -1.24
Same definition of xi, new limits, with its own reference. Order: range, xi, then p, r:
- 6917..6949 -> 0.18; 0.32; 0.059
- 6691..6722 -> 0.27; 0.35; 0.093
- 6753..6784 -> 0.25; 0.48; 0.120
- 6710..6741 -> 0.31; 0.18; 0.056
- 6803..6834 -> 0.14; 0.15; 0.020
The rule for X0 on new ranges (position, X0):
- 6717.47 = 3.98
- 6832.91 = 3.95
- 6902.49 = 3.93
